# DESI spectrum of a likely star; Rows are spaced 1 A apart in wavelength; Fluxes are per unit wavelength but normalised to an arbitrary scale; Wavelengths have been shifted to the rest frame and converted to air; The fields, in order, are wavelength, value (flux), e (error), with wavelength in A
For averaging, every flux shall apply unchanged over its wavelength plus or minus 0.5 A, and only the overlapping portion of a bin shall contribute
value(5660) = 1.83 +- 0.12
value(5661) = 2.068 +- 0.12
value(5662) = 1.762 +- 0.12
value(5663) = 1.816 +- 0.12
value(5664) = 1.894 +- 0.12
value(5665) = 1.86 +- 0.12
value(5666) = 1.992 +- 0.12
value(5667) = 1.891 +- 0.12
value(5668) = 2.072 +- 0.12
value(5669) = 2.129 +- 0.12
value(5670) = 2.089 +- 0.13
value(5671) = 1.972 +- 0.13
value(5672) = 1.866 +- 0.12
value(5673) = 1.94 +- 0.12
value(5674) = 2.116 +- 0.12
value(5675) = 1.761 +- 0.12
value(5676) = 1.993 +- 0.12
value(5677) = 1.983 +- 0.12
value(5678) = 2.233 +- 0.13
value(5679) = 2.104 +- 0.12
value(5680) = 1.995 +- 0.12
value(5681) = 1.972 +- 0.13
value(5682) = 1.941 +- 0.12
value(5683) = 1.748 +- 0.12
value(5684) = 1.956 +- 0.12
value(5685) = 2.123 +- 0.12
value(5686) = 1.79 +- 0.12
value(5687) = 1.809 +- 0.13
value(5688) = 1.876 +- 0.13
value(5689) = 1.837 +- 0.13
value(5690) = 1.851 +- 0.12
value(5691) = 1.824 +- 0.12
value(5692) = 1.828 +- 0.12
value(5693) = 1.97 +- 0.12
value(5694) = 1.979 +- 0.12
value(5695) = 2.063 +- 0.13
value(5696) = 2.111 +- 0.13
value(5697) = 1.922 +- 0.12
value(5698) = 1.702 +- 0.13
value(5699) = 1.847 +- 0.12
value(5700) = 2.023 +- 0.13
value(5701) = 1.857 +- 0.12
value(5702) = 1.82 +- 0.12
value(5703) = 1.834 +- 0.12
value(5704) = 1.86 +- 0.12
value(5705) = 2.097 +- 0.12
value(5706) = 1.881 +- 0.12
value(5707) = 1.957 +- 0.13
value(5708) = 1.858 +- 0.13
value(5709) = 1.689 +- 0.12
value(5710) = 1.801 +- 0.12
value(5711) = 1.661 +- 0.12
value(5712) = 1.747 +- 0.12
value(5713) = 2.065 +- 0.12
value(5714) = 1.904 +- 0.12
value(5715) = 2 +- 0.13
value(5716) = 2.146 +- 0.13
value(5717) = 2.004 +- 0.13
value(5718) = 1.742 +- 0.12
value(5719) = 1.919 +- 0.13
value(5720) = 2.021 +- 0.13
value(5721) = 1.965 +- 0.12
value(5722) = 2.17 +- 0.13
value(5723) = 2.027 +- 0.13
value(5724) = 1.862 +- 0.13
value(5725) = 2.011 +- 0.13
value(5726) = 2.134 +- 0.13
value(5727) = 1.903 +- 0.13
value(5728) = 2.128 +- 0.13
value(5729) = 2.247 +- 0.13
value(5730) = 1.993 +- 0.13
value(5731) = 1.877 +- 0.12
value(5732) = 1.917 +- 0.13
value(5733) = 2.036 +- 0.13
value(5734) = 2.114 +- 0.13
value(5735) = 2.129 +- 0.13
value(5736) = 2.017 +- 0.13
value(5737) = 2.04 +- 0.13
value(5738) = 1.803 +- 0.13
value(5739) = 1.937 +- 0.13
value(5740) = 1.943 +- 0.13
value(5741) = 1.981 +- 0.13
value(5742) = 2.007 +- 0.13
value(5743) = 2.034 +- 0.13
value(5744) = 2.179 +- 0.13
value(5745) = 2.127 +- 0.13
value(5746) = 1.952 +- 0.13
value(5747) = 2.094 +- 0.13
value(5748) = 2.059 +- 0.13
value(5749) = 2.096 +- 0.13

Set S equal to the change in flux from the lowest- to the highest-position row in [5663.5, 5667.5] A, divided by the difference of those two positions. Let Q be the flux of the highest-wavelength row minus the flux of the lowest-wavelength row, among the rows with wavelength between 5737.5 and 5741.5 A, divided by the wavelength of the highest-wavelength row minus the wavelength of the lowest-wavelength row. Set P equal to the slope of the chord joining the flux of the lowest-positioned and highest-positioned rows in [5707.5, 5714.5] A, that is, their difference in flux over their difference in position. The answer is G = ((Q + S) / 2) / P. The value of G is 3.8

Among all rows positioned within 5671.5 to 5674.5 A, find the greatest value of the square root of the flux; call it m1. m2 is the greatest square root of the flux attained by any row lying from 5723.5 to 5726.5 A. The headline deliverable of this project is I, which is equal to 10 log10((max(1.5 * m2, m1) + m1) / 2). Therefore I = 2.61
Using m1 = 1.45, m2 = 1.46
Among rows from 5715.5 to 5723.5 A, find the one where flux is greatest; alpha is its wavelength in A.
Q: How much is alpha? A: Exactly 5722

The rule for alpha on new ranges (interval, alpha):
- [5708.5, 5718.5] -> 5716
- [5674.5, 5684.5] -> 5678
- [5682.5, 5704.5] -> 5685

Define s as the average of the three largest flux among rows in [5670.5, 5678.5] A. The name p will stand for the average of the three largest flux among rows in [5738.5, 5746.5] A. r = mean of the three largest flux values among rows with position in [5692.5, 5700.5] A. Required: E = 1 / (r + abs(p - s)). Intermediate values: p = 2.113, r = 2.07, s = 2.11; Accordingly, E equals 0.484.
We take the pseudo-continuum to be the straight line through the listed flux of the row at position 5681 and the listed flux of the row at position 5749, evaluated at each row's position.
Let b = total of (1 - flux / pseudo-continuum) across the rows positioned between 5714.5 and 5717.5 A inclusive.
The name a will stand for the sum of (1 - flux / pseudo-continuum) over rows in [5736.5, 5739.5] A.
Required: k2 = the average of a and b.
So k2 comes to 0.10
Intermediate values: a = 0.22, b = -0.02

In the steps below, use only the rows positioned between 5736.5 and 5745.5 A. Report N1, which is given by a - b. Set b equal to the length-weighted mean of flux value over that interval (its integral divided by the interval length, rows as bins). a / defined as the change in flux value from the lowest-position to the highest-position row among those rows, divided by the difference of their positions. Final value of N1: -1.99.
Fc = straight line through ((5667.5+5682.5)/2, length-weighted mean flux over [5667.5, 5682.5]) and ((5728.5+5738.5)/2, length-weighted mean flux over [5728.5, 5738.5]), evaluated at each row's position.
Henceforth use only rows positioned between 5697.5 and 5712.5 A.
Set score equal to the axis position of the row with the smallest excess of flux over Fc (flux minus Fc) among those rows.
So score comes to 5711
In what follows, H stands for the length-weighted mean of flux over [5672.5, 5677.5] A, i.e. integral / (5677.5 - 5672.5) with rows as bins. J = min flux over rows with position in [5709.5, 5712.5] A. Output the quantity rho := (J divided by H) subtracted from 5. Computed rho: 4.15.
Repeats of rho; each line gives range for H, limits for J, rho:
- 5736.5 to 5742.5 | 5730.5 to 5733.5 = 4.04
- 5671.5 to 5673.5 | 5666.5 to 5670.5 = 4.01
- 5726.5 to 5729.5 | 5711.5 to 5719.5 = 4.17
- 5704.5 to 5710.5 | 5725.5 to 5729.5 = 3.99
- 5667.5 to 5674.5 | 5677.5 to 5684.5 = 4.14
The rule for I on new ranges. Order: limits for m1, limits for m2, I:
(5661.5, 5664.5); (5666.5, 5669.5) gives 2.51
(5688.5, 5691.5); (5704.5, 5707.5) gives 2.47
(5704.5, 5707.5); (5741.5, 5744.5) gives 2.63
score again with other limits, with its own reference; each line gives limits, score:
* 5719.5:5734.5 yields 5724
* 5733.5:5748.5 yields 5738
